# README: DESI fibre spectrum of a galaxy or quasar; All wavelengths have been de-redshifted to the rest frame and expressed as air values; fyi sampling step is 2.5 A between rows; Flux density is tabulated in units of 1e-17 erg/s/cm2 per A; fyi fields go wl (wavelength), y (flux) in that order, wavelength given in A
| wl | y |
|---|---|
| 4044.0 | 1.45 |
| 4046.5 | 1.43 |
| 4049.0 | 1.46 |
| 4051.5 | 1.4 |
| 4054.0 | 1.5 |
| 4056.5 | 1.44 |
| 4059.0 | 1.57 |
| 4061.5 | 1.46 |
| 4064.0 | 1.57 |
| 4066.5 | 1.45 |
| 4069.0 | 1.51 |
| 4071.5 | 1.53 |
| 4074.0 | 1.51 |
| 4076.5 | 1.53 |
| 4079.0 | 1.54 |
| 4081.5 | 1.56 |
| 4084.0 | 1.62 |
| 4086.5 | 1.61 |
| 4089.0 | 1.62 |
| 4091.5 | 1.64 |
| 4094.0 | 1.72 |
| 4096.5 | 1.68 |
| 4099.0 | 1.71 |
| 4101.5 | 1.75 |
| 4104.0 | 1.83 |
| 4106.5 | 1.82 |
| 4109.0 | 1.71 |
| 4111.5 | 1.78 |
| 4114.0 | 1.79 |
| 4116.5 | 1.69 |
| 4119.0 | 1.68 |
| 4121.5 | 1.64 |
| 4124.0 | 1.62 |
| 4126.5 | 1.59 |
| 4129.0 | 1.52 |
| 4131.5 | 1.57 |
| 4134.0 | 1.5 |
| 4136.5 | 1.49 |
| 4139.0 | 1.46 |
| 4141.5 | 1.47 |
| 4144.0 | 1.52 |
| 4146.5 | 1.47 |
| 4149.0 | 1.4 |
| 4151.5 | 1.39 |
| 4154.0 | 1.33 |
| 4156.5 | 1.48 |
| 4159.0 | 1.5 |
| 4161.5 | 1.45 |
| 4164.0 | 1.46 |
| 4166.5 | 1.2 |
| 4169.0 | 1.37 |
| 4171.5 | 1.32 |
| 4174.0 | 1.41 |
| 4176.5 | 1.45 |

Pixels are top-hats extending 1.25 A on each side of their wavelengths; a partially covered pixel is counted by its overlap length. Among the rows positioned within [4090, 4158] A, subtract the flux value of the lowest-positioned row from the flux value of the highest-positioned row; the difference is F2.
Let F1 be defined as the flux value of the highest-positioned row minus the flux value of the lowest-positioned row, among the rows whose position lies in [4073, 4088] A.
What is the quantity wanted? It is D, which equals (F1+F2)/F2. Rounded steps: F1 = 0.10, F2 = -0.16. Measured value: 0.4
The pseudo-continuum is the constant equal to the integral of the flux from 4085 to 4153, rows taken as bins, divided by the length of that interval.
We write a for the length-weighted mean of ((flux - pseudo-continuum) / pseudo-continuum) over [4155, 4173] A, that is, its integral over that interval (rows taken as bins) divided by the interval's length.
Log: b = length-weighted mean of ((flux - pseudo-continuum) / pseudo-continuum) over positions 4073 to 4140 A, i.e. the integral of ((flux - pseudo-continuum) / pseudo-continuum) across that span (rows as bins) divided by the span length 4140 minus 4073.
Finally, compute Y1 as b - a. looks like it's 0.15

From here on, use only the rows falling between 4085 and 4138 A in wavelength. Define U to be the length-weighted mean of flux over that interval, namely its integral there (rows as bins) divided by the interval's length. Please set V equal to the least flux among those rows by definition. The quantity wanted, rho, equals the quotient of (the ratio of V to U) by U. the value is 0.538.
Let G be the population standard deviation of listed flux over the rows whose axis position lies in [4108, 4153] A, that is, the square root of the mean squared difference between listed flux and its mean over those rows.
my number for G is 0.119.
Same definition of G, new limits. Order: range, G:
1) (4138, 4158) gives 0.057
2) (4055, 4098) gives 0.077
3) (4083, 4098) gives 0.039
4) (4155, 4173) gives 0.100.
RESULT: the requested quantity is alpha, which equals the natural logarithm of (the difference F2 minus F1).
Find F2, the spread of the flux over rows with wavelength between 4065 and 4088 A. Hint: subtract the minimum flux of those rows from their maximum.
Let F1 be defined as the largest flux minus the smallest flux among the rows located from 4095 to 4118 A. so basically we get -3.9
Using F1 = 0.150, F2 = 0.170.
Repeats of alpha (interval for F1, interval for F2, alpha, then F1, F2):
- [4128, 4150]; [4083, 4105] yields -3.0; 0.170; 0.220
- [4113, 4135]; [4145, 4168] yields -4.6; 0.290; 0.300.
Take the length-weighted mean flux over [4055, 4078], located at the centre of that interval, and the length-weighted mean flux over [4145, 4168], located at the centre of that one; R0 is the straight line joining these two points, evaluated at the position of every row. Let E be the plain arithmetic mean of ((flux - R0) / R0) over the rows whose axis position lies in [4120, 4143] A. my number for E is 0.07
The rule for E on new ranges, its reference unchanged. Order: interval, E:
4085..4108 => 0.16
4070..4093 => 0.05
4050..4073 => -0.01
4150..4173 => -0.01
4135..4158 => 0.02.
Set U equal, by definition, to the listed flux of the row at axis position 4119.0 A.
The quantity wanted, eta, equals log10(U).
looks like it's 0.23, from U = 1.68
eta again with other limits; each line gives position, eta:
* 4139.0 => 0.16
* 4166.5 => 0.08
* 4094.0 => 0.24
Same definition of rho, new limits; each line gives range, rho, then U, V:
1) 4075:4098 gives 0.588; 1.61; 1.53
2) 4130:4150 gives 0.634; 1.49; 1.4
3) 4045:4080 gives 0.629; 1.49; 1.4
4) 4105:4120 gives 0.550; 1.75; 1.68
